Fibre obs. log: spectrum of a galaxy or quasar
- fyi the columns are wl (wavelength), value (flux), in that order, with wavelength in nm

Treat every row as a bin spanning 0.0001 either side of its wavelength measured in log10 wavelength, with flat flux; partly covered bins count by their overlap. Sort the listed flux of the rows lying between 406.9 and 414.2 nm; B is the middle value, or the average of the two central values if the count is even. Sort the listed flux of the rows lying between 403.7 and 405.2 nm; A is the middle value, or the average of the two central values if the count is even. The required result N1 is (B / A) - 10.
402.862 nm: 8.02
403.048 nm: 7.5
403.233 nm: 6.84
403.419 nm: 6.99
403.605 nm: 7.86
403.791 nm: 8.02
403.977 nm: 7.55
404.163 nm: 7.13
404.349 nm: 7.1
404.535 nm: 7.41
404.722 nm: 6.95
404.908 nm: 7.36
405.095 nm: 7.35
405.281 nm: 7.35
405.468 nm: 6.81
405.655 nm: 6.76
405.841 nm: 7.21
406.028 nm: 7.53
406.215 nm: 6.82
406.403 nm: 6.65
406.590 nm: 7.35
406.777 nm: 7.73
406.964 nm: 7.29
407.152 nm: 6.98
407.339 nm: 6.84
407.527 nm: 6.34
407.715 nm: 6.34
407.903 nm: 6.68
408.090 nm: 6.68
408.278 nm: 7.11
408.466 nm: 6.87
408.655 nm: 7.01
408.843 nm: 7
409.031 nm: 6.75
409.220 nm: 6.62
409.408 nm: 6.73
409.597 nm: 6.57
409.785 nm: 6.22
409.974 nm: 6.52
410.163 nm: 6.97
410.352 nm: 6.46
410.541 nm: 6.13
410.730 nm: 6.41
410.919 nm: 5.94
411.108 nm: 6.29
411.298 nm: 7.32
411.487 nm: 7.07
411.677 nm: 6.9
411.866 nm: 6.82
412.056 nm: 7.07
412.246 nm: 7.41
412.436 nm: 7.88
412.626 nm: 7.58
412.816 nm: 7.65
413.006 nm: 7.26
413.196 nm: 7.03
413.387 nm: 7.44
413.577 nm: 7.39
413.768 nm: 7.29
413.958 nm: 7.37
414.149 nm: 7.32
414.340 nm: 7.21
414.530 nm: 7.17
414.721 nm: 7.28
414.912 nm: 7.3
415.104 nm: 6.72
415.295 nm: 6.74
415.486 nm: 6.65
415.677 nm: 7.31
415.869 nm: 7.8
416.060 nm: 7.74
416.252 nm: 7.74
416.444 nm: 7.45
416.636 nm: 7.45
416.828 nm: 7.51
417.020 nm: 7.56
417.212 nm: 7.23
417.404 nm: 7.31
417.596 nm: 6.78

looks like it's -9.05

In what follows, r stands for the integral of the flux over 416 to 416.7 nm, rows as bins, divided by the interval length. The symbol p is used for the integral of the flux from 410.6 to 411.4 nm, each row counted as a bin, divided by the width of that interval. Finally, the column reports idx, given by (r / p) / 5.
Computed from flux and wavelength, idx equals 0.2340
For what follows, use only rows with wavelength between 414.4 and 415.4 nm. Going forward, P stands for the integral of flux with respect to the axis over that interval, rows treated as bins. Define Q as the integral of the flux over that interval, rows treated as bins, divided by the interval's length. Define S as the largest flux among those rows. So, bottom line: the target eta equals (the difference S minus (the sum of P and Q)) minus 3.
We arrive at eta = -9.8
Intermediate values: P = 7.05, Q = 7.05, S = 7.3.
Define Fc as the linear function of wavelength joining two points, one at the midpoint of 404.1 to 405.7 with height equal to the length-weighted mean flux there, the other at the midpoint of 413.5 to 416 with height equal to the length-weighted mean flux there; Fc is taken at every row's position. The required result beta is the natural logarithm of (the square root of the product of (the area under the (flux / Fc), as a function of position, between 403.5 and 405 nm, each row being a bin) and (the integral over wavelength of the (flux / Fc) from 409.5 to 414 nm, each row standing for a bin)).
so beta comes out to 0.96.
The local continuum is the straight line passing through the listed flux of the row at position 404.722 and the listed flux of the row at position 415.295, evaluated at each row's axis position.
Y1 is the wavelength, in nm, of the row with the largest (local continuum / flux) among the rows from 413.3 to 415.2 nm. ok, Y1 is 415.104 nm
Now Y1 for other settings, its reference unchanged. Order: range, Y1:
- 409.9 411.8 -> 410.919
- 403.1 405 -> 403.233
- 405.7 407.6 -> 407.527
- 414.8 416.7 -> 415.486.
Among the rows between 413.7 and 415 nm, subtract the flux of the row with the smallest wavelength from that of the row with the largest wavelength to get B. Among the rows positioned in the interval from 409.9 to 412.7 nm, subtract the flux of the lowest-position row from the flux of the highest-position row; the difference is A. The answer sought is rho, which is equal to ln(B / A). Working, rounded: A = 1.1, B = 0.01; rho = -5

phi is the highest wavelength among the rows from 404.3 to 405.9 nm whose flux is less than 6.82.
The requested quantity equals 405.655 nm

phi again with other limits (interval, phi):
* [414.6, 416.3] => 415.486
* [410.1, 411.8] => 411.108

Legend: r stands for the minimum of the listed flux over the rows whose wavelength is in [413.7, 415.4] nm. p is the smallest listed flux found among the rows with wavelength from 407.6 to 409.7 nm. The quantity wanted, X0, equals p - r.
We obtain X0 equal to -0.4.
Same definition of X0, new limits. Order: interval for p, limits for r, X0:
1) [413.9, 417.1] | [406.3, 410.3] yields 0.4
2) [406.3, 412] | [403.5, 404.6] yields -1.2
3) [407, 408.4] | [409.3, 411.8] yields 0.4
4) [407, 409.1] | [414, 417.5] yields -0.3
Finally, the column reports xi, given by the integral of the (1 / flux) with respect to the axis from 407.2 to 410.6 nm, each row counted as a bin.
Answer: 0.511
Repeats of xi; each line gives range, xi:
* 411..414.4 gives 0.471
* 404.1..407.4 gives 0.462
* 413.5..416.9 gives 0.467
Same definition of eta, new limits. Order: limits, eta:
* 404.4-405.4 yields -10.1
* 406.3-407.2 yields -9.0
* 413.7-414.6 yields -9.5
